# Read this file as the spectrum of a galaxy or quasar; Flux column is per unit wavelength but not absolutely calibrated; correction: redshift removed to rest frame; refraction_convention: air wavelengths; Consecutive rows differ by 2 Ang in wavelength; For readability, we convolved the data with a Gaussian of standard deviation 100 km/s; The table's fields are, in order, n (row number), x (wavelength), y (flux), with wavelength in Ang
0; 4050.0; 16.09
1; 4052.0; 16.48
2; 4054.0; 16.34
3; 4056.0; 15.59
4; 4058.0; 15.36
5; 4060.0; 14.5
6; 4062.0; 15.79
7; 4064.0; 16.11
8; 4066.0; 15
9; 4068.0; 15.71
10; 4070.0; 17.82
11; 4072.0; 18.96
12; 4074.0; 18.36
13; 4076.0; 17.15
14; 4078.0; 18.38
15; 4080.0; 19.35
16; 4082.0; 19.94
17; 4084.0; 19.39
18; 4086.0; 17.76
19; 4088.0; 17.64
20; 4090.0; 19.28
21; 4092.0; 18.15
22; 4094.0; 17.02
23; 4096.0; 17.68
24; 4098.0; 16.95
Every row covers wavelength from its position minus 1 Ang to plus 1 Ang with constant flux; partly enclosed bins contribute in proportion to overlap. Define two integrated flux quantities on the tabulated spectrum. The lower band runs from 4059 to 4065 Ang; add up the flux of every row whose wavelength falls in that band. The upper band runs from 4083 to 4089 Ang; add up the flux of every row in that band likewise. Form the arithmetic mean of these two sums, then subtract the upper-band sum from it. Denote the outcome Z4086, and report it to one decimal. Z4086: -4.2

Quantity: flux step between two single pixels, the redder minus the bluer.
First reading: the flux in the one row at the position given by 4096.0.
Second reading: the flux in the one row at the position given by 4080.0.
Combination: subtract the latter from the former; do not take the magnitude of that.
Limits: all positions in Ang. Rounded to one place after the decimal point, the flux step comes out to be -1.7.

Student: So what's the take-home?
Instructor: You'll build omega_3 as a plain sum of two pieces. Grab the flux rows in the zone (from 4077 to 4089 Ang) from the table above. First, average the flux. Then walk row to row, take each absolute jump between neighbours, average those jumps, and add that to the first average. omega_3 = 19.5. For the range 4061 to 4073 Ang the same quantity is 17.6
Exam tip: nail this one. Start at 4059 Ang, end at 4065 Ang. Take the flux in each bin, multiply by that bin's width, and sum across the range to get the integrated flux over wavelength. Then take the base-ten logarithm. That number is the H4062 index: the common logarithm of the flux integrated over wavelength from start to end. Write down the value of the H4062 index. 1.97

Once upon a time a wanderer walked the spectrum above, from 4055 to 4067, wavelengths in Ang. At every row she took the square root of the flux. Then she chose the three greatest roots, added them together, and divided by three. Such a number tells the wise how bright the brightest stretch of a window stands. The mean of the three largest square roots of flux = 3.98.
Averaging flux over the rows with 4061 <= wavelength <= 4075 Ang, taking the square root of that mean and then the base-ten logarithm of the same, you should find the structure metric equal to 0.613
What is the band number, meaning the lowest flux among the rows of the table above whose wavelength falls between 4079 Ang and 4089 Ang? 17.64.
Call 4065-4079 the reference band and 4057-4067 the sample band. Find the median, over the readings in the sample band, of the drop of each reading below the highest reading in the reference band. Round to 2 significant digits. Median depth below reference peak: 3.6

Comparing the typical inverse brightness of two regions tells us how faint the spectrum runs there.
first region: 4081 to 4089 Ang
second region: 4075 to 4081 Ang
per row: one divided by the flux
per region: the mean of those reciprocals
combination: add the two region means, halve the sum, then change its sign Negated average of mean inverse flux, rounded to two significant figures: -0.054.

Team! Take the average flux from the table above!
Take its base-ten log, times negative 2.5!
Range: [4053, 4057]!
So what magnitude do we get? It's -3.01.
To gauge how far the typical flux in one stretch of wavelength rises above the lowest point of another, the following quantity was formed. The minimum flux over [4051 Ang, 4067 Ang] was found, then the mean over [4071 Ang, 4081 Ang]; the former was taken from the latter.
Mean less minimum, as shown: 3.9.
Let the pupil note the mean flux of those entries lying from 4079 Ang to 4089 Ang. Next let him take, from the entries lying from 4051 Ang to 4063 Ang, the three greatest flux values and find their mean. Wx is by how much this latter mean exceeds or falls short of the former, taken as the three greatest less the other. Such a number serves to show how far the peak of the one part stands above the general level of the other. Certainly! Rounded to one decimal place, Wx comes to -2.6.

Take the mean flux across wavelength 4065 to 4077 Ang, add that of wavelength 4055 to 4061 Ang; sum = 32.3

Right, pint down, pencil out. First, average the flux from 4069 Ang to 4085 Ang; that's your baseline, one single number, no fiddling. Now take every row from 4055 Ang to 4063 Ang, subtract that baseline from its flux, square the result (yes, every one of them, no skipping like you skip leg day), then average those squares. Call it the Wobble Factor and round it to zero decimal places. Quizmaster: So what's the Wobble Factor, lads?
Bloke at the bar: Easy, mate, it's 12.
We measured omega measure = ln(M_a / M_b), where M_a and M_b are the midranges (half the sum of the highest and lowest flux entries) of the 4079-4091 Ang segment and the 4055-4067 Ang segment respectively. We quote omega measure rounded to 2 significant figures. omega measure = 0.21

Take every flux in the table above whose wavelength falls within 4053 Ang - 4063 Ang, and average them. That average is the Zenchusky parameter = 15.5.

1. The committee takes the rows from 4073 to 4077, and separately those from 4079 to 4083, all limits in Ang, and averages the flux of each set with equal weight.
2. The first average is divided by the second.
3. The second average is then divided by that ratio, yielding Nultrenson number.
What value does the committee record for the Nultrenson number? 21.7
